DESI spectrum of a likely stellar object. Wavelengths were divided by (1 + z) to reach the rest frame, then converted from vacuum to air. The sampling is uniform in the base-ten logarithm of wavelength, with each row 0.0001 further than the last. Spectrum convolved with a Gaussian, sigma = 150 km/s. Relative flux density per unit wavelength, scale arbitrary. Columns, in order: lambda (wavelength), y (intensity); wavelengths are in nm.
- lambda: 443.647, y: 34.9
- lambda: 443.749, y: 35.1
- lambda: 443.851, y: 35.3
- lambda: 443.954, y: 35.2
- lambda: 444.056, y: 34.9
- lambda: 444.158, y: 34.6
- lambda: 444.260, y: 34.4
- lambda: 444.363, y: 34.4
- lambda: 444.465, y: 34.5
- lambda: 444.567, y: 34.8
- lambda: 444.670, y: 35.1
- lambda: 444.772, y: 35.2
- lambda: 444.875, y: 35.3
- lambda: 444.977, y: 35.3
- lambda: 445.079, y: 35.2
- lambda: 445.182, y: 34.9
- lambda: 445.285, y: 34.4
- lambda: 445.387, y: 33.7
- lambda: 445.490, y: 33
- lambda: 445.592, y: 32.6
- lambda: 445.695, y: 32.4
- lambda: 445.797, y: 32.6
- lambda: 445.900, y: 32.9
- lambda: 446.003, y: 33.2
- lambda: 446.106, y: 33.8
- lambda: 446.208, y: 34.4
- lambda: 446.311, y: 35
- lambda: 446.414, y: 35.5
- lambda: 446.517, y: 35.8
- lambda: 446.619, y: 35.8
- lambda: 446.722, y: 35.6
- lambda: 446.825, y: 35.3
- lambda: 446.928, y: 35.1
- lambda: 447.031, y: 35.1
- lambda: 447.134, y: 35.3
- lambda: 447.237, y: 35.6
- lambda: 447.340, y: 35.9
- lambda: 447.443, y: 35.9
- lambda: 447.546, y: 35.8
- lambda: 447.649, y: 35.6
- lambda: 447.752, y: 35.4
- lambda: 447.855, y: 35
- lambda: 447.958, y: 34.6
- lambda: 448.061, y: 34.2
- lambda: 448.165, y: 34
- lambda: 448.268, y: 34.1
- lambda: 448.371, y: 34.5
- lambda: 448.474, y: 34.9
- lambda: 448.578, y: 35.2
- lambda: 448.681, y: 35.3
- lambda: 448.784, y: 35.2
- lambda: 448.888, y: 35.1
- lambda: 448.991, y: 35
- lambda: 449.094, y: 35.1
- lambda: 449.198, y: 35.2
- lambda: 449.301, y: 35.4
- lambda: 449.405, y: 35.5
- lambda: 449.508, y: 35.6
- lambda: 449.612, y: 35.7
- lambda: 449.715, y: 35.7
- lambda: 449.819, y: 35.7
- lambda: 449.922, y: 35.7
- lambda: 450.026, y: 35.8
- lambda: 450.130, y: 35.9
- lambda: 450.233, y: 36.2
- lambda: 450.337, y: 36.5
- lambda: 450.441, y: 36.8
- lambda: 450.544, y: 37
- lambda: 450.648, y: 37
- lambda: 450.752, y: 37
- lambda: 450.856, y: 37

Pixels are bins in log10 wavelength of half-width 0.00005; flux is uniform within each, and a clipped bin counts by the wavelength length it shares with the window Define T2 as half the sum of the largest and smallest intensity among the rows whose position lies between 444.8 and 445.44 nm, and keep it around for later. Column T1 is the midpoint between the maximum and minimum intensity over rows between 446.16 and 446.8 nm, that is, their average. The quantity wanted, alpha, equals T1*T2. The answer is 1211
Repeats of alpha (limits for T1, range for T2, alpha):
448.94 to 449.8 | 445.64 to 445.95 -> 1154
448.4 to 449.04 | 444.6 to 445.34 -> 1223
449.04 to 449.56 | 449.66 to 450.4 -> 1276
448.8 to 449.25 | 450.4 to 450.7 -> 1295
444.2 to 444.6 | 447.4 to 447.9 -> 1227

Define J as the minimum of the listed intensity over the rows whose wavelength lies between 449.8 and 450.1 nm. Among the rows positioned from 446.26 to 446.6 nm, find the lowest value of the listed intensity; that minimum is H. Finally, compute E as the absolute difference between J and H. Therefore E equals 0.70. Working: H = 35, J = 35.7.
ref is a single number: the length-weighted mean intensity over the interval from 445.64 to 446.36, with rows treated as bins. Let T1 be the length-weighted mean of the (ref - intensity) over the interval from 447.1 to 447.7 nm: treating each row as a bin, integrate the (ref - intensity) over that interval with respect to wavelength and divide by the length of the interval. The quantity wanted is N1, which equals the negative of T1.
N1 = 2.2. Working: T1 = -2.2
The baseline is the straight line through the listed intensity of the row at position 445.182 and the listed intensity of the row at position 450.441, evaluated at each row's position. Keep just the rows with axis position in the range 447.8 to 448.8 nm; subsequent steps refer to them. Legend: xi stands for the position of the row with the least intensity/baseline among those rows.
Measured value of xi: 448.165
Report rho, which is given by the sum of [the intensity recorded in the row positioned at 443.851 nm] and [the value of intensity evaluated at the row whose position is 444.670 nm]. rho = 70.4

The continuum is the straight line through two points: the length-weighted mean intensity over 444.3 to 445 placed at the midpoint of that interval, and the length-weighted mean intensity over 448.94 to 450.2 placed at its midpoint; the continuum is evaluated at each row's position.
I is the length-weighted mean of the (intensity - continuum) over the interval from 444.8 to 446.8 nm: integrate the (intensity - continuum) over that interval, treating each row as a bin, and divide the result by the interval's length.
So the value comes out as -0.7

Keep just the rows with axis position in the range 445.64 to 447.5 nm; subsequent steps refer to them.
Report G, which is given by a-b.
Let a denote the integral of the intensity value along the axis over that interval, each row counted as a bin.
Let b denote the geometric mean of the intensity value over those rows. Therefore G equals 29.9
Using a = 64.6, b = 34.7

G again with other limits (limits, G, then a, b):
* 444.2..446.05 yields 29.0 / 63.1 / 34.1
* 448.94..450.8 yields 30.9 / 66.8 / 35.9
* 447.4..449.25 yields 29.8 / 64.8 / 35.0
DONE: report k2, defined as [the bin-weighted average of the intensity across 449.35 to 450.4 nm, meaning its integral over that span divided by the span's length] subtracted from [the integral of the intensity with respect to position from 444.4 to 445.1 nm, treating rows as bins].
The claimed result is -11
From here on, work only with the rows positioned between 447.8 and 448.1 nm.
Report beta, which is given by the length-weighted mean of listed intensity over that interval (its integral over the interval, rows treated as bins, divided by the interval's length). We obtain 34.7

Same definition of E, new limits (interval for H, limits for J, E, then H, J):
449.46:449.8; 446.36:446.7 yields 0.10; 35.6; 35.5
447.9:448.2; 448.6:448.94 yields 1.10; 34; 35.1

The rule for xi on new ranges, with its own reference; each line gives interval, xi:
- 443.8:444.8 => 444.363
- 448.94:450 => 448.991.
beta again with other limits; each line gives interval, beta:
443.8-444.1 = 35.1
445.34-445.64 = 33.1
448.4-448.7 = 35.0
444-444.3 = 34.7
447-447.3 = 35.4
